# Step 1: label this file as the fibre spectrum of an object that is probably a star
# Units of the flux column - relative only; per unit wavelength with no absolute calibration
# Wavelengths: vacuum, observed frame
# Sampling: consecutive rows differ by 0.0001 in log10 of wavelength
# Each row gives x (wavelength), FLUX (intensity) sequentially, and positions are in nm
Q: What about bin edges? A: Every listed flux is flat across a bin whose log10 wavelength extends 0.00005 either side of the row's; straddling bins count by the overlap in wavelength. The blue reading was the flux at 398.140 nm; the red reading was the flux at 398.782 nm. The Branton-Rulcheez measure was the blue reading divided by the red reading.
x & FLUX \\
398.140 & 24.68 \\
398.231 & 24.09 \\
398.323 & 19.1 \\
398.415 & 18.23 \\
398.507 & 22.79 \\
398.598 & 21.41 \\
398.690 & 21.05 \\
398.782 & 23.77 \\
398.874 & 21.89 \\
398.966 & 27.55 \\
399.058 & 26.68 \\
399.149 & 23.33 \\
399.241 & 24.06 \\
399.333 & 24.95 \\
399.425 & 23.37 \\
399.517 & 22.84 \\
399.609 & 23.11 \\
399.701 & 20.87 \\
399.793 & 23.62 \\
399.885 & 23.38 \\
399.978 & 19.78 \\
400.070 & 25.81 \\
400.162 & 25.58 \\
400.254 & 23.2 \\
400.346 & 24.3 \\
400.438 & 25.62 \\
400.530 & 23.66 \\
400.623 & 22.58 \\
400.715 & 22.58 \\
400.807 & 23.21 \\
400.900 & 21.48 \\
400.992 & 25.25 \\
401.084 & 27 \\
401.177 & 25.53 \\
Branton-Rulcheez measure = 1.04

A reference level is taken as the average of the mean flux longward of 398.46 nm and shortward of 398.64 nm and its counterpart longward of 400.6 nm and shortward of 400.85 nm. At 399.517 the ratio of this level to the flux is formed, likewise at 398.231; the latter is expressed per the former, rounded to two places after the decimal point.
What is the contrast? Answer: 0.95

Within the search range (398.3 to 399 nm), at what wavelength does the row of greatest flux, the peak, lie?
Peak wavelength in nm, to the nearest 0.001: 398.966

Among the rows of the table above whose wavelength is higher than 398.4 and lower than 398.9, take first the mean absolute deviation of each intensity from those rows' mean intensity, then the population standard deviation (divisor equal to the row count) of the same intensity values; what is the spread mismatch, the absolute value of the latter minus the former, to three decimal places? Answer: 0.432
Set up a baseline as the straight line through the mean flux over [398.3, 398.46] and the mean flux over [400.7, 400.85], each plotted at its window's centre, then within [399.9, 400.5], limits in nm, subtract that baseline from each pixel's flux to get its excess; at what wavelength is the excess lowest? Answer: 399.978 nm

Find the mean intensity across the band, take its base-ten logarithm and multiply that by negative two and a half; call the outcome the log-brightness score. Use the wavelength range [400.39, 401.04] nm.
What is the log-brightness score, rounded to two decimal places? -3.43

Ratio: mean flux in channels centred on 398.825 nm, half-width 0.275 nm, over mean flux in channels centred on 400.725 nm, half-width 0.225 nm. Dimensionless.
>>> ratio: 1.05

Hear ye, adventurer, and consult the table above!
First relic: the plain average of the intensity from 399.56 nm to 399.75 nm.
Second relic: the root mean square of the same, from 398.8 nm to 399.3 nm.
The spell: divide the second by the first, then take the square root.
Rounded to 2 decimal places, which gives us 1.06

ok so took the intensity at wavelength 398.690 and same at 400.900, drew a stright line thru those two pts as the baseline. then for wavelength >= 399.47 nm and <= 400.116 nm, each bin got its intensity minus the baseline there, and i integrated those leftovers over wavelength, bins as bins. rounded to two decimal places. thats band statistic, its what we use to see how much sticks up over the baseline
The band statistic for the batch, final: 0.97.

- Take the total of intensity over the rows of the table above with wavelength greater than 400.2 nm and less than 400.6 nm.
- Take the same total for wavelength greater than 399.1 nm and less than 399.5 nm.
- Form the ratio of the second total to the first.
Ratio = 0.99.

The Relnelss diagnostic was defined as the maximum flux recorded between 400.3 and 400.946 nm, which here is 25.62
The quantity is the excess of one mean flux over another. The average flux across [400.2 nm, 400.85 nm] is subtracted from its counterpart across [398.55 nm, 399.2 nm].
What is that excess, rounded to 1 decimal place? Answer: 0.1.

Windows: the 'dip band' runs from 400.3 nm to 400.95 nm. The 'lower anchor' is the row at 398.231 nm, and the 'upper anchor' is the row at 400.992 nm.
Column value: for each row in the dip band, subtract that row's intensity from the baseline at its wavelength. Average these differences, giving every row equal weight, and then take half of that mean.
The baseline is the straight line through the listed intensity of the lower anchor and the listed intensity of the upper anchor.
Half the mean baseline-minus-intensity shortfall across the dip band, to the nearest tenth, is 0.9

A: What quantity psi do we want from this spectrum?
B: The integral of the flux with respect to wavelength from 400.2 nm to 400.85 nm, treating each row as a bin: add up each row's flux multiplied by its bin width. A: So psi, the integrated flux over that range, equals 15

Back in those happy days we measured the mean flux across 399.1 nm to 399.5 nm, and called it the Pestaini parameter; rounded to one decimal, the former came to 23.9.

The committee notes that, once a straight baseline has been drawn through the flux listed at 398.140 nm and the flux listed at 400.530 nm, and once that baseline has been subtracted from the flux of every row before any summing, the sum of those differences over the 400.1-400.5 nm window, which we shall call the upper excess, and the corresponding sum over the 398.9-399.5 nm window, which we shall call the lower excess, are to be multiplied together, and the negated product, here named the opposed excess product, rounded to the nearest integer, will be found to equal -17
